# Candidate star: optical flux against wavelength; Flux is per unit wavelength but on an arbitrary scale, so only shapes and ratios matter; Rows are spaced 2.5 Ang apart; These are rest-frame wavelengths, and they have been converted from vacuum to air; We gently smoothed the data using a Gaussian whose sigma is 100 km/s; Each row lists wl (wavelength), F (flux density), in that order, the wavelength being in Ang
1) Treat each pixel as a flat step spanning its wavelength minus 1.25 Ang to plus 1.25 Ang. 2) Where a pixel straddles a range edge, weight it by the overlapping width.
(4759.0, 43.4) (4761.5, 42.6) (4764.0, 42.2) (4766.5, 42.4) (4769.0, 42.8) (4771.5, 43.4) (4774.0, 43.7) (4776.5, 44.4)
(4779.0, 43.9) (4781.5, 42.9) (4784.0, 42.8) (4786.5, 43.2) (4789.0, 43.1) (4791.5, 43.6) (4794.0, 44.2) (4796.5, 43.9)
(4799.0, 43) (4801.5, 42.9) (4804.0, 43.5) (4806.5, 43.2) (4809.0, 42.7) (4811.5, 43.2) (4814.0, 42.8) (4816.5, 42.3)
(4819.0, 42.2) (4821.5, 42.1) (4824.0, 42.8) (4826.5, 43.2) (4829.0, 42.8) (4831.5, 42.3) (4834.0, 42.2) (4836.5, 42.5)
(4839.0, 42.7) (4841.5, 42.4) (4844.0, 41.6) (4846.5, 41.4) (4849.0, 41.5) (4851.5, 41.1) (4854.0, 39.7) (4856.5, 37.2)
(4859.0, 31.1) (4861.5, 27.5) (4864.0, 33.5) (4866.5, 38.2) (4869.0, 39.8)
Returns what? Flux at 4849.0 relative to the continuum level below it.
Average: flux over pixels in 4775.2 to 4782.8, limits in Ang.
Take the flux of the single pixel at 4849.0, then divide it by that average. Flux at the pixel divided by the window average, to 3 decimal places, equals 0.949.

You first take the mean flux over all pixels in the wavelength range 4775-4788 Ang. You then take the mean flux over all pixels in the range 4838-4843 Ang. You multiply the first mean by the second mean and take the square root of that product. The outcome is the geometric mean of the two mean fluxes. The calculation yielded 43.0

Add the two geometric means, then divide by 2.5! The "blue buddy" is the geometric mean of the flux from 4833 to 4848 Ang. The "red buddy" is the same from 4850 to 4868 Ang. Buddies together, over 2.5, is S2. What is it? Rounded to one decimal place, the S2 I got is 30.9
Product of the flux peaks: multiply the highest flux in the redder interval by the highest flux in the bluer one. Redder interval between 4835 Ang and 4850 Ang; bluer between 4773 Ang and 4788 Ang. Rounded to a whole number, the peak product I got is 1896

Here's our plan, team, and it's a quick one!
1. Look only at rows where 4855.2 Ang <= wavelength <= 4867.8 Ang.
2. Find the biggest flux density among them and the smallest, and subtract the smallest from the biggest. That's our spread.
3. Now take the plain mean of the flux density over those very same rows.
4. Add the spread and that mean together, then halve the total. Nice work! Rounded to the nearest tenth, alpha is 22.1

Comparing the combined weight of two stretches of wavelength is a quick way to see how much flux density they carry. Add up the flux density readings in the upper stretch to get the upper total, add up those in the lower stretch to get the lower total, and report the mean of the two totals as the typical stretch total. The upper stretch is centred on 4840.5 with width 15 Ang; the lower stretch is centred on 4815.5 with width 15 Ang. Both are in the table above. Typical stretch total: 254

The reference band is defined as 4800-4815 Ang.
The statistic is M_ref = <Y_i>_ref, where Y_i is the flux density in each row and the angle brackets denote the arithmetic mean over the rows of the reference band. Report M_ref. 43.05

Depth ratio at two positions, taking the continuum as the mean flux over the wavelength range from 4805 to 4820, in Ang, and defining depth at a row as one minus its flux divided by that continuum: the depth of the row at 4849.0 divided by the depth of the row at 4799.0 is -5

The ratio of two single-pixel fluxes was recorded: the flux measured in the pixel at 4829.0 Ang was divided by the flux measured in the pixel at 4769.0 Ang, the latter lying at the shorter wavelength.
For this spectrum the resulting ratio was 1.00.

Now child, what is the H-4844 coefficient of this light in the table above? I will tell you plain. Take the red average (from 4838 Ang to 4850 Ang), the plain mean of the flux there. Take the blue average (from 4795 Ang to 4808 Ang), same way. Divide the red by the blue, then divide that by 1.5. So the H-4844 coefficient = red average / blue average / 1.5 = 0.645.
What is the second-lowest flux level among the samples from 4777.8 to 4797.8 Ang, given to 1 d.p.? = 42.9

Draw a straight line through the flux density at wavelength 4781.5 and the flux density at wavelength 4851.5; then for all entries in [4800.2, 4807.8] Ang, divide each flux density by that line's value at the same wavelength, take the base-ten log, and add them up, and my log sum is 0.027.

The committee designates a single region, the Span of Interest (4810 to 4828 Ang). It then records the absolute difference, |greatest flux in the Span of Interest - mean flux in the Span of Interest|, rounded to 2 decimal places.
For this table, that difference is 0.54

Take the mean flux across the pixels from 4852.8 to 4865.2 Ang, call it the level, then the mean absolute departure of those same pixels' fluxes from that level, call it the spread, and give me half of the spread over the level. 0.055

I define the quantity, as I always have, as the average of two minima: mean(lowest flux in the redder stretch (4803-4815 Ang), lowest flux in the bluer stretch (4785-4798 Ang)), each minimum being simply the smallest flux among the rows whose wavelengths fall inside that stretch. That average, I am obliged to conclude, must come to 42.9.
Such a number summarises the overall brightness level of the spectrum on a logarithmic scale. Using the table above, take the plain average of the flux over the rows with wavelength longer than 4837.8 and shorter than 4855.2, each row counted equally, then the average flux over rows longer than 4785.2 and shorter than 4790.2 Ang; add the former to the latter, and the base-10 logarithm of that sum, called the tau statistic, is 1.93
